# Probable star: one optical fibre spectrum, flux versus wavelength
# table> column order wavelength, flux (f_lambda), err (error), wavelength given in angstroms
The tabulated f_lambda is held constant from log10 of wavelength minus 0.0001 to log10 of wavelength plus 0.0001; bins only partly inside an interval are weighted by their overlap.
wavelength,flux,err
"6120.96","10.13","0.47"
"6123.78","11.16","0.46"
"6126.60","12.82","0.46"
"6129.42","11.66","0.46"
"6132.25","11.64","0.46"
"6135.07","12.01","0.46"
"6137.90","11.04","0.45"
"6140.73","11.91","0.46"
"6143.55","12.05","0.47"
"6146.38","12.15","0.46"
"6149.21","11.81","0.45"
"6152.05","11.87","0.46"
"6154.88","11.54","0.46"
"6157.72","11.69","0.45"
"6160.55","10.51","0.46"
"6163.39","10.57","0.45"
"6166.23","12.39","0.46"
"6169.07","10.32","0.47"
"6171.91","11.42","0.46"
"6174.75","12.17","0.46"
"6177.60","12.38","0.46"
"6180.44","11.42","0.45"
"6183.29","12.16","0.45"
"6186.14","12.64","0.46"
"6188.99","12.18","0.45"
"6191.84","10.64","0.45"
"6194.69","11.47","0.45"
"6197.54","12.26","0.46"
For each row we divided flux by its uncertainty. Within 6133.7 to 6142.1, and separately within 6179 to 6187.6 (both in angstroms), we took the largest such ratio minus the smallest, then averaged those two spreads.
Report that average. 1.8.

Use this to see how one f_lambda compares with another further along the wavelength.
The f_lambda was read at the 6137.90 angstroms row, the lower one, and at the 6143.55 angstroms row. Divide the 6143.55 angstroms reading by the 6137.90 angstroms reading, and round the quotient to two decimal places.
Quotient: 1.09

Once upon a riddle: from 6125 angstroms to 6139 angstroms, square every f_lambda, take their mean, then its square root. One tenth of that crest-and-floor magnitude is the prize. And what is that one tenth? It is 1.18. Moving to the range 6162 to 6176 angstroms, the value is 1.14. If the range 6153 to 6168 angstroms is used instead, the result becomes 1.14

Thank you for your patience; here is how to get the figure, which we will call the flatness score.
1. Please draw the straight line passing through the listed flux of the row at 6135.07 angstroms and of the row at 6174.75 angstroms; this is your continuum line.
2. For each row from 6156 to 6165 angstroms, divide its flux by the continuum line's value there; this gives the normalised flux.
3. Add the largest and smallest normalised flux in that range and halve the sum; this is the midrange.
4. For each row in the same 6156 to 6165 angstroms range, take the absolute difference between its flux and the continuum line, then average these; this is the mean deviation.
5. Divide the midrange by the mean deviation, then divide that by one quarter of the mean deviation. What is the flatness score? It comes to 3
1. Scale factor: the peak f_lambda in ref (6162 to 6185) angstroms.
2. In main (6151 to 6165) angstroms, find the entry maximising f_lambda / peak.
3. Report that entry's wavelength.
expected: 6152.05 angstroms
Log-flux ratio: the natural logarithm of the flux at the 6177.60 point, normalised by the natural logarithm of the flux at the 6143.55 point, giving 1.01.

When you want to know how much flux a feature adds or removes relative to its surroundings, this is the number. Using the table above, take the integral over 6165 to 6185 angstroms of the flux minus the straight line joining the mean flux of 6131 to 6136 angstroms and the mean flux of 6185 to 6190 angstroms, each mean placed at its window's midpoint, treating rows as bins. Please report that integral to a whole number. -10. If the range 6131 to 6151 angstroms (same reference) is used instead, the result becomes -2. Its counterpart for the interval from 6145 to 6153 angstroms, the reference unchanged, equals 0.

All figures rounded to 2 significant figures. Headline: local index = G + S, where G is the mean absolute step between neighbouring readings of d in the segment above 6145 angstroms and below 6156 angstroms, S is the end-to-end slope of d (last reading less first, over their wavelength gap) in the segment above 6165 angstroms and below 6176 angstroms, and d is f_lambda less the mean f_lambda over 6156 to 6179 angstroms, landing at 0.22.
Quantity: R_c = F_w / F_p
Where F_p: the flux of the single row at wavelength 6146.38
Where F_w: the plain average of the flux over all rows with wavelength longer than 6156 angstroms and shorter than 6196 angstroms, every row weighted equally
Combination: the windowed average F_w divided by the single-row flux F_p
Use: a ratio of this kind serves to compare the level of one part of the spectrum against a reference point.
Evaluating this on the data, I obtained 0.95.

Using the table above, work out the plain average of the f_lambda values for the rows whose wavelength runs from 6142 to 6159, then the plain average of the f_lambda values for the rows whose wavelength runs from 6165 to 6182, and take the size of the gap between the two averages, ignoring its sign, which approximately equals 0.17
